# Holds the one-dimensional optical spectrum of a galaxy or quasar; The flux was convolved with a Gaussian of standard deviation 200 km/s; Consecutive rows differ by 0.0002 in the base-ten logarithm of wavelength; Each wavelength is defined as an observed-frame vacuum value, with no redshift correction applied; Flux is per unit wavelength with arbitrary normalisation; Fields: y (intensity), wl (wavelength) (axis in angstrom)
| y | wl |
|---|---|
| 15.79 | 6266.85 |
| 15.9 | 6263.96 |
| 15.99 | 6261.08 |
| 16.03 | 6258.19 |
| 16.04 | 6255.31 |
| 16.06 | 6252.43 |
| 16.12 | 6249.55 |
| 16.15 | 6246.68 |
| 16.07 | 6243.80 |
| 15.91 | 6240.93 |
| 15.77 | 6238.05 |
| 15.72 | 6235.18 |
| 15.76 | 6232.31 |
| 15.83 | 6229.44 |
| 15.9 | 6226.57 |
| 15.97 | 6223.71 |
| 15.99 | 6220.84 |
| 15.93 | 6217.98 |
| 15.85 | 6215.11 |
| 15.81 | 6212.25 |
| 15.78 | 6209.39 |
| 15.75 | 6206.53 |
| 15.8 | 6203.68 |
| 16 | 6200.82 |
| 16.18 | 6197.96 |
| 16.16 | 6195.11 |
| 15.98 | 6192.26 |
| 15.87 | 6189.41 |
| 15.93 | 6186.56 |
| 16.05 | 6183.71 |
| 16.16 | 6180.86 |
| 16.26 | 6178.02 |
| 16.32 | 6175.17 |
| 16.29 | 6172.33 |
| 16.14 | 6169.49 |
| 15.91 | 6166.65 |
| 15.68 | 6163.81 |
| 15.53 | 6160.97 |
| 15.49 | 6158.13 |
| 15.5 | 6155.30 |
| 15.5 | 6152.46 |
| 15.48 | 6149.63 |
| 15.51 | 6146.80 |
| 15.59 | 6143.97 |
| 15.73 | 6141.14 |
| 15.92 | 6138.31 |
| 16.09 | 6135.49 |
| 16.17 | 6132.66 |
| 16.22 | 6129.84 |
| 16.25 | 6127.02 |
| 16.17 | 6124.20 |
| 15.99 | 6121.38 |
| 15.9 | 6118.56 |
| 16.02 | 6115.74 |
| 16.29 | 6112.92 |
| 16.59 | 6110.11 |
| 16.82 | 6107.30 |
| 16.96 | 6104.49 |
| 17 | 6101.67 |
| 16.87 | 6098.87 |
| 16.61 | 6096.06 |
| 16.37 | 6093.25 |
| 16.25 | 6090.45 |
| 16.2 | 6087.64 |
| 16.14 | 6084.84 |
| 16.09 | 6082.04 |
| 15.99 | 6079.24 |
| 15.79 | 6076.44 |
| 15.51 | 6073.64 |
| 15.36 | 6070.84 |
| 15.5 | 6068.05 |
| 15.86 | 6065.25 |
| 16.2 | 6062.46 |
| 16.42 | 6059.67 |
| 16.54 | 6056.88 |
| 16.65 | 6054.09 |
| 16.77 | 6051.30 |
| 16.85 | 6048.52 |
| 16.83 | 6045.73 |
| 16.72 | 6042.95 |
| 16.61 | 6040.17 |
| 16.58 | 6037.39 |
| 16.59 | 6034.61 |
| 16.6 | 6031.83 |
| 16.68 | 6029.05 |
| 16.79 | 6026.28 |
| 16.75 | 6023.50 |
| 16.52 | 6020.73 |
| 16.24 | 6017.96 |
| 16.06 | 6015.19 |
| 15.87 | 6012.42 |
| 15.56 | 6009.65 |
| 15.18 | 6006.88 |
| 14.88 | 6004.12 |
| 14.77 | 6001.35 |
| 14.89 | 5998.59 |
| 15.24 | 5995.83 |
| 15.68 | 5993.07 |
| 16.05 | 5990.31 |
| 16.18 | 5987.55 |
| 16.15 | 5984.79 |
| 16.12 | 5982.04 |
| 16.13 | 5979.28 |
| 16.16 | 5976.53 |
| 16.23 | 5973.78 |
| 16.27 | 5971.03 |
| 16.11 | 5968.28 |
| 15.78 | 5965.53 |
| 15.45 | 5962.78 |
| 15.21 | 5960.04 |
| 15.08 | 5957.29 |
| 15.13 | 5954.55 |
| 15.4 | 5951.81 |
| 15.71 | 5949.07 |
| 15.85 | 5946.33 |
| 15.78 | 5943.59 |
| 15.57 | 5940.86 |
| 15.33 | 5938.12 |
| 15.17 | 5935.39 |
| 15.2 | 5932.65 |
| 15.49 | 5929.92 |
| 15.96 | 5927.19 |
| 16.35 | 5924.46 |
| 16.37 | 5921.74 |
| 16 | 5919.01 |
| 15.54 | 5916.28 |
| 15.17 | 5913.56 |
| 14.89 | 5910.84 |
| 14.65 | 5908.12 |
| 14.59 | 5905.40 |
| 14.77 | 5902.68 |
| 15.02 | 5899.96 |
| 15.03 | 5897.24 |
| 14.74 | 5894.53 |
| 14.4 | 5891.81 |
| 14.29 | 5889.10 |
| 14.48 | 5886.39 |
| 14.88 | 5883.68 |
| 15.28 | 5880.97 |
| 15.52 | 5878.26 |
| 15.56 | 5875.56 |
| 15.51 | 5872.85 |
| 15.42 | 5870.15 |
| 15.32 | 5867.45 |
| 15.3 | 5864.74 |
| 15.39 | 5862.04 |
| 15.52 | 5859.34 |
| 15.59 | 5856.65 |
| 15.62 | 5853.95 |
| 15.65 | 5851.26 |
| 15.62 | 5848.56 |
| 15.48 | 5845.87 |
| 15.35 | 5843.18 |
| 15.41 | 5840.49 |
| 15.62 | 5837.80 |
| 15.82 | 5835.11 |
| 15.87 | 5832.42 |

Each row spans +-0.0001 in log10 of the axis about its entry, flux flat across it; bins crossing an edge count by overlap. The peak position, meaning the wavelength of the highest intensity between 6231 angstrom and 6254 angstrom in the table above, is 6246.68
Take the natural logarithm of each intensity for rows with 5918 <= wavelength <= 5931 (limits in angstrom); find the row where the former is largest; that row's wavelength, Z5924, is 5921.74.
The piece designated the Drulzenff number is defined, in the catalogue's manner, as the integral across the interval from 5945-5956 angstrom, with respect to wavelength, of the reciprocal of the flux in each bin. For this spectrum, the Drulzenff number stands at 0.71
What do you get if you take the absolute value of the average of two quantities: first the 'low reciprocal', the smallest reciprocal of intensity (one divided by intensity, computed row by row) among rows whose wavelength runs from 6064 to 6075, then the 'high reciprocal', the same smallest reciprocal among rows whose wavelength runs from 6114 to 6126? 0.0624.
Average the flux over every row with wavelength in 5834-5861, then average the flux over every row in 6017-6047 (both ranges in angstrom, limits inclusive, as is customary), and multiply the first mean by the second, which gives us 259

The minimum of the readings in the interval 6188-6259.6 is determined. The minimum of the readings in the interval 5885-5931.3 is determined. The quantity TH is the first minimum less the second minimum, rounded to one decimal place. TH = 1.4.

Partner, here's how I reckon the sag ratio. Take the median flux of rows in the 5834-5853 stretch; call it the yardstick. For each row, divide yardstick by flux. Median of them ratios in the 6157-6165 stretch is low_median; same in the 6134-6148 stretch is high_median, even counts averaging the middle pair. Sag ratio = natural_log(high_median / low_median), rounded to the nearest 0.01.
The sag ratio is -0.01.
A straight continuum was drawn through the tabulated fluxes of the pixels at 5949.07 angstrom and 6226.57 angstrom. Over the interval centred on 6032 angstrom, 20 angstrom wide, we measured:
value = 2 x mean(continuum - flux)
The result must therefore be -1.8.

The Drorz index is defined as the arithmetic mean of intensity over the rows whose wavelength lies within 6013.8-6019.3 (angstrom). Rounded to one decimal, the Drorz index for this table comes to 16.1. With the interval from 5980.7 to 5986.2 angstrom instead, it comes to 16.1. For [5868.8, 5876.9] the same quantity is 15.5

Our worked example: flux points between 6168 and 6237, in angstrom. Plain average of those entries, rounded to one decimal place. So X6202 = 16.0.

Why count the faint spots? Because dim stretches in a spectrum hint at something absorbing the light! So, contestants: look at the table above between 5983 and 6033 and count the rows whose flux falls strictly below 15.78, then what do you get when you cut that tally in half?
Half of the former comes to 3.5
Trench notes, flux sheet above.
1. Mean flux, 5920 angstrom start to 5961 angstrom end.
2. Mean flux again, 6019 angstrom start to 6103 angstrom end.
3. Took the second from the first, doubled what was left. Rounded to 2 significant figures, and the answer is -1.6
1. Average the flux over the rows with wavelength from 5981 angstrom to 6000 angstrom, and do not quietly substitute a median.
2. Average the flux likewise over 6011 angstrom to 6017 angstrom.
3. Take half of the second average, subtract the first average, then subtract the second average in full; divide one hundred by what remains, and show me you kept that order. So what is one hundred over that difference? -4.21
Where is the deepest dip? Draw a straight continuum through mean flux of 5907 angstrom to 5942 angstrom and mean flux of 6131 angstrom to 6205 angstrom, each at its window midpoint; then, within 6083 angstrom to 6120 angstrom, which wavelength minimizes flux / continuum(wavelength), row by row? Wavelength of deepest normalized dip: 6118.56 angstrom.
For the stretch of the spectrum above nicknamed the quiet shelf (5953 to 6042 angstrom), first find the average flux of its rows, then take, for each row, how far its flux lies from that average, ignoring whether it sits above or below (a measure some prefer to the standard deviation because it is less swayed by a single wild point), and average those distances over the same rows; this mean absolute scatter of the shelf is 0.52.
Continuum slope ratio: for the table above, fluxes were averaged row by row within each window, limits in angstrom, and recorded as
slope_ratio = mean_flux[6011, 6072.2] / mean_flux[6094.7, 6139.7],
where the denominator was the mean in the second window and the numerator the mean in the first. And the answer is 1.003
